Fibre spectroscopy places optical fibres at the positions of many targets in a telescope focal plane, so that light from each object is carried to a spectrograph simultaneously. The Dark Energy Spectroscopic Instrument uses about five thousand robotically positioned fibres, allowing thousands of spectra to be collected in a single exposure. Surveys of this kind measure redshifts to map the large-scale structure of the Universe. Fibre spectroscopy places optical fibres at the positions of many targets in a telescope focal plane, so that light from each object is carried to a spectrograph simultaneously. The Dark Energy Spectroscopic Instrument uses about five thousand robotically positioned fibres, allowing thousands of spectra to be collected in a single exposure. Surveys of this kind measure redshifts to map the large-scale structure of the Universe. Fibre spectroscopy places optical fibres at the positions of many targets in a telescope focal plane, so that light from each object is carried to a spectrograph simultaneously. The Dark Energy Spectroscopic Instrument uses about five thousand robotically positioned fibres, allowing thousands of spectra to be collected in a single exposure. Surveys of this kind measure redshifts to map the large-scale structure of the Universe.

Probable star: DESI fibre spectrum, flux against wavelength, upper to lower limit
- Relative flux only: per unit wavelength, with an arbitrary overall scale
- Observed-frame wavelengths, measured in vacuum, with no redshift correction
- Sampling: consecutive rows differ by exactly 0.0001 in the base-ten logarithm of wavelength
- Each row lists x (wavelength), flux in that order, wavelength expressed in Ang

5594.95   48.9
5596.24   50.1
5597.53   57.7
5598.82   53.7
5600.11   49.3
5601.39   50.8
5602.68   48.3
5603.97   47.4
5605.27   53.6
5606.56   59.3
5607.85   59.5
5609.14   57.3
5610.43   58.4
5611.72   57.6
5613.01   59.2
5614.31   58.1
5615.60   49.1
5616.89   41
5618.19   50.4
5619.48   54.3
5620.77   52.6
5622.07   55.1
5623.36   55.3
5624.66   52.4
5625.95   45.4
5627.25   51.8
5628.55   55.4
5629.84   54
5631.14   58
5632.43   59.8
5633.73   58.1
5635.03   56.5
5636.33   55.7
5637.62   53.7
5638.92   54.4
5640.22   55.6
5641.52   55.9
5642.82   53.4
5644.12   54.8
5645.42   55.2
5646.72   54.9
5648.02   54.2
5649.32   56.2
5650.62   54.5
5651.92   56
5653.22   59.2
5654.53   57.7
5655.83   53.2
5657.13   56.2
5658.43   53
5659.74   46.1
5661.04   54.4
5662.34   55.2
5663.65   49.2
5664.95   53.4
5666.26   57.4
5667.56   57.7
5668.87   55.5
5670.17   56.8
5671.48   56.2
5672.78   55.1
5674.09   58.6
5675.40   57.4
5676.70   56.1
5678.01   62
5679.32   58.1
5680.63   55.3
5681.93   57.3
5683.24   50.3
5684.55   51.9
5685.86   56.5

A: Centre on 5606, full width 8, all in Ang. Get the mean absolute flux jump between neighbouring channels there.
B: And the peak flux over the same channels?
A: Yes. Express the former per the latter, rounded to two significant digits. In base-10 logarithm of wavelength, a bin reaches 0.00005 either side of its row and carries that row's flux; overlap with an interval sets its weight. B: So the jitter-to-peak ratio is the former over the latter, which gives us 0.051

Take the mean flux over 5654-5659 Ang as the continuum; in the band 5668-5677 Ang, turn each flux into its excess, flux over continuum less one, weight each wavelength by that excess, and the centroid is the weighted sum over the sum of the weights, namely 5673.5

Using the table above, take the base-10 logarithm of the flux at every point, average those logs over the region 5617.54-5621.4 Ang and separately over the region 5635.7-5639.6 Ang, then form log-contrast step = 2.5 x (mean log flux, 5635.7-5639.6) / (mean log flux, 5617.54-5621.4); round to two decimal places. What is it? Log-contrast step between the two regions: 2.53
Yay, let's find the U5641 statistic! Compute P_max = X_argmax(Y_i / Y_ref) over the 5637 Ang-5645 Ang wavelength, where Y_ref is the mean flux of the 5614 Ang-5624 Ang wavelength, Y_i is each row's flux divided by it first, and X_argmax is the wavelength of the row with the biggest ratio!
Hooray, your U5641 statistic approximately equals 5641.52 Ang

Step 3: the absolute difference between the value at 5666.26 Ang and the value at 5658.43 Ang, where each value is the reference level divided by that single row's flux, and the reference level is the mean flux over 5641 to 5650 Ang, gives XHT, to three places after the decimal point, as 0.079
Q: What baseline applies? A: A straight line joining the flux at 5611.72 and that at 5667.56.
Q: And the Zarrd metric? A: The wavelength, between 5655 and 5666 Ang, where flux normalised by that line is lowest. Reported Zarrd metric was 5659.74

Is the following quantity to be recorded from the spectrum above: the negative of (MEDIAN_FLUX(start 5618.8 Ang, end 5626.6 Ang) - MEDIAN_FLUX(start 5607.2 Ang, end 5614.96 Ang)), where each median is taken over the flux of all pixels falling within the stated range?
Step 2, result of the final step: 4.8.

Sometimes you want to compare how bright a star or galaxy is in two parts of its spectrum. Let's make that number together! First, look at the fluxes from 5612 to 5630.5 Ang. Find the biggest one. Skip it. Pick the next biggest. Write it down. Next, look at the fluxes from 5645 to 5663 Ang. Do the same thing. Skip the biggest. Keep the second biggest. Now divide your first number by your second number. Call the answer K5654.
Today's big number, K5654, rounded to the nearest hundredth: 1.01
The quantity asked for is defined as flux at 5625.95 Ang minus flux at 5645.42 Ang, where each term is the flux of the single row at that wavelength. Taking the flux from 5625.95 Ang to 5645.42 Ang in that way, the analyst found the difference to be -10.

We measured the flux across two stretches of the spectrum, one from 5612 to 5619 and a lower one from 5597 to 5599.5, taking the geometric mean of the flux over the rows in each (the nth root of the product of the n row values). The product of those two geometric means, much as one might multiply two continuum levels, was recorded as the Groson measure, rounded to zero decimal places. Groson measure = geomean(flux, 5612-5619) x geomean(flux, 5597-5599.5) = 2845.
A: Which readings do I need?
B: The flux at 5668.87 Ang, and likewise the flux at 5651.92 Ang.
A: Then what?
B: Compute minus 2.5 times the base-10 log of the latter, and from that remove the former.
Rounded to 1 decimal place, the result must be -59.9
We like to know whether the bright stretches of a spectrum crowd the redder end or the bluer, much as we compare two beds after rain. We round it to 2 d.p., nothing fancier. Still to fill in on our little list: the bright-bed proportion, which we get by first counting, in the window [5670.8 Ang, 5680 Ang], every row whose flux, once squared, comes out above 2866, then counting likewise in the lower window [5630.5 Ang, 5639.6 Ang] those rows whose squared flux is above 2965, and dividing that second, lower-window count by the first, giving 0.71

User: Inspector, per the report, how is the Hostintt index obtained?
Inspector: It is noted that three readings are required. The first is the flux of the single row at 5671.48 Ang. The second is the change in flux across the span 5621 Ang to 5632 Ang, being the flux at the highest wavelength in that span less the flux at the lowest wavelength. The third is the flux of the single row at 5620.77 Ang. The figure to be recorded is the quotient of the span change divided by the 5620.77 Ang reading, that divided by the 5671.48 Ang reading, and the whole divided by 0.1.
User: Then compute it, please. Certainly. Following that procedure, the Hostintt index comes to 0.010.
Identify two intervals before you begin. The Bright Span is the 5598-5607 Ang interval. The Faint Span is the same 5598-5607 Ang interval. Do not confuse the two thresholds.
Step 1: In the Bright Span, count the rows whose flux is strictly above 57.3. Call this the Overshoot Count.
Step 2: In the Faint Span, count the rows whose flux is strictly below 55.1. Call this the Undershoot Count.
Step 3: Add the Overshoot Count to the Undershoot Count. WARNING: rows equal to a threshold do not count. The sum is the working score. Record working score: 7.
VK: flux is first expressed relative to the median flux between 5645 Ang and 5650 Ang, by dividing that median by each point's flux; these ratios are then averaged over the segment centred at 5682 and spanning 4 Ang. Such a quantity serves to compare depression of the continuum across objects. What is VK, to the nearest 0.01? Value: 1.02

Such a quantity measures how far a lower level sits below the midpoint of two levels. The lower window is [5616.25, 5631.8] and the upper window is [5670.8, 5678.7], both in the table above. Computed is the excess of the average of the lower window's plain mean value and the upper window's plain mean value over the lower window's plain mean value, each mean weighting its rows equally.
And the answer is 2.7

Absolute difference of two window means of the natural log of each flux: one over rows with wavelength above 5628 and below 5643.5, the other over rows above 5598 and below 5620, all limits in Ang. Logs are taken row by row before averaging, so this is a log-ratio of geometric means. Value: 0.050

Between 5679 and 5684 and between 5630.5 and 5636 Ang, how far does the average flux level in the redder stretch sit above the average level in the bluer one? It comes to -2.9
